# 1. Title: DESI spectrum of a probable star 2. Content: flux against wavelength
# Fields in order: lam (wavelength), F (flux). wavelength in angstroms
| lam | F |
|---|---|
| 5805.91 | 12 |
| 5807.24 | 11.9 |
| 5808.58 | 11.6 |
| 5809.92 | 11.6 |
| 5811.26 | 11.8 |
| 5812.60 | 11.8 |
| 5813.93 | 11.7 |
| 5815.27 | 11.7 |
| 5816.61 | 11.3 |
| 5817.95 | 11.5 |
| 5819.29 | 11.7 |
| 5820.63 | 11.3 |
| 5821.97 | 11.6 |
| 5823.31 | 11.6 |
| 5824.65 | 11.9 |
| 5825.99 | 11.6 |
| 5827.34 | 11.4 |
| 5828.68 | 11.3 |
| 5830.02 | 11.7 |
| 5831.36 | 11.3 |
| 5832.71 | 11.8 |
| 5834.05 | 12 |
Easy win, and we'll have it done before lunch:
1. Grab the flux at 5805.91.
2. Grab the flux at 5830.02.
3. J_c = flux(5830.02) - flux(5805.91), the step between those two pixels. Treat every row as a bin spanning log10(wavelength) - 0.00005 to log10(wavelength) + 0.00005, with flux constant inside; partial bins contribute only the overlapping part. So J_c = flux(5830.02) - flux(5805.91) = -0.30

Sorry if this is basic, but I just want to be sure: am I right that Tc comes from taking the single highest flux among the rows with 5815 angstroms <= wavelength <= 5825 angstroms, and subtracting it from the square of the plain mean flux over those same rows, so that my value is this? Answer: 122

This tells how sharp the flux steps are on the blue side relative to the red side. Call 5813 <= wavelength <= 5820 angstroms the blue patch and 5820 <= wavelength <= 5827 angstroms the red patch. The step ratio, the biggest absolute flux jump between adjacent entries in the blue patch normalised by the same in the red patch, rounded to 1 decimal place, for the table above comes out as 1.3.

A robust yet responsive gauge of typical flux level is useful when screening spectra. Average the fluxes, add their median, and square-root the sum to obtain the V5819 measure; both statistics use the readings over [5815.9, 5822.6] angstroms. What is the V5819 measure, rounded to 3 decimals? 4.794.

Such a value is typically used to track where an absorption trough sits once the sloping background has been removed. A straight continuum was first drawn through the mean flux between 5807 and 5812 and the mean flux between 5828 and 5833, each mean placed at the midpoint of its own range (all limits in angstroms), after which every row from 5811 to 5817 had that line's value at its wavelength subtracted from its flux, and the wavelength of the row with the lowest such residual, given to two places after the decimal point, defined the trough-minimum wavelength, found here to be 5816.61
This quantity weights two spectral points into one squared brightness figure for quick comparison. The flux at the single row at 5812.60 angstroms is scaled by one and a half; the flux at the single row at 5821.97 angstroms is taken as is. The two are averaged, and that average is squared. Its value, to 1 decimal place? 214.6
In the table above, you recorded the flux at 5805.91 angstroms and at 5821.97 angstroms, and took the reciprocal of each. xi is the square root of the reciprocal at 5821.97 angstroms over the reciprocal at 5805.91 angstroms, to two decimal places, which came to 1.02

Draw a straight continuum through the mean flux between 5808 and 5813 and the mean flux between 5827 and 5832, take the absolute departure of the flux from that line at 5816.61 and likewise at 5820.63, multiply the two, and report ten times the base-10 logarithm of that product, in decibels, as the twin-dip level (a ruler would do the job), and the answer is -11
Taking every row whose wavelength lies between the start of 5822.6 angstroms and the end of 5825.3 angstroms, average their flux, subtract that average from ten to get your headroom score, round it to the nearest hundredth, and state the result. -1.75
